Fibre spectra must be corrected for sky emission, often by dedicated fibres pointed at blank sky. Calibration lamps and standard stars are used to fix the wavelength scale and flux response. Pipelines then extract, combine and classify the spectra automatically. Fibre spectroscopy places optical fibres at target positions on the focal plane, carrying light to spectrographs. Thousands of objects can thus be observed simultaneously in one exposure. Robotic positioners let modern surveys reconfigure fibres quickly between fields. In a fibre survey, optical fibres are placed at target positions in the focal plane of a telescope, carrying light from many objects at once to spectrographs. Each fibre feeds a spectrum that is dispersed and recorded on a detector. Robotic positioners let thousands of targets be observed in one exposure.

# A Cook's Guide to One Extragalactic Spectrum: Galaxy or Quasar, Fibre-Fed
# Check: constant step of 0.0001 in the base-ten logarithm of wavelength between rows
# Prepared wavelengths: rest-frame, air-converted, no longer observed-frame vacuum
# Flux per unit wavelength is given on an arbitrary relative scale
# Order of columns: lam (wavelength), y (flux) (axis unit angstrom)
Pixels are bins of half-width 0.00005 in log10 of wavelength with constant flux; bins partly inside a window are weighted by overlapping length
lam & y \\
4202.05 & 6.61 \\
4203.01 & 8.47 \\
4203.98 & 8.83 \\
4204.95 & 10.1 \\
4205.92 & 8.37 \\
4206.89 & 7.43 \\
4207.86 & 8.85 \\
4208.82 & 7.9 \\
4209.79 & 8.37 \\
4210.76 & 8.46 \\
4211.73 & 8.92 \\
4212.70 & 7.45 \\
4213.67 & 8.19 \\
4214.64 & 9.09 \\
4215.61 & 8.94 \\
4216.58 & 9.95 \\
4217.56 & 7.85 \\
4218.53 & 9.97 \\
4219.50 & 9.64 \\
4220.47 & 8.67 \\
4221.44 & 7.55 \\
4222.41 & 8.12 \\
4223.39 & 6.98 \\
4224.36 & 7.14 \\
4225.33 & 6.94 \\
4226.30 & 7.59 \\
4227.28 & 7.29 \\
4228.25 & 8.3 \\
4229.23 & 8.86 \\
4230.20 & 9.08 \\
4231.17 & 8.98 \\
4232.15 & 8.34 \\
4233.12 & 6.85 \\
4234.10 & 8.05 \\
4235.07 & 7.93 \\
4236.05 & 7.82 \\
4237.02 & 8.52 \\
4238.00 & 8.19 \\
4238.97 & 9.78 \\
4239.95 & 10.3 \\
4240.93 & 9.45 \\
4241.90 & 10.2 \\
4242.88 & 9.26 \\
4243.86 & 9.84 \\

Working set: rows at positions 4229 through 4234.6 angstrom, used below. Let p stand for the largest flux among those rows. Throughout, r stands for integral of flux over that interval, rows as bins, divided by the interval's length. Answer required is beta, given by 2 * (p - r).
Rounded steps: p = 9.08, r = 8.3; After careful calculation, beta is 1.5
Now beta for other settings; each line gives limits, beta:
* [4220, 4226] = 2.2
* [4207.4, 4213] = 1.1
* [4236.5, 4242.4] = 1.8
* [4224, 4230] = 2.2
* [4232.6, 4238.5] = 1.2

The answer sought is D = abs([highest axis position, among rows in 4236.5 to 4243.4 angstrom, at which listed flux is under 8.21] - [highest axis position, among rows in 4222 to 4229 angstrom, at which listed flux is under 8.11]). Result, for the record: 10.7 angstrom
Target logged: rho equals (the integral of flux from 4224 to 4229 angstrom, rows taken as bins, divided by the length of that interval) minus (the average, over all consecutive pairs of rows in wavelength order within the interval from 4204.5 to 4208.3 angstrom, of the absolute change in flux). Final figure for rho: 6.2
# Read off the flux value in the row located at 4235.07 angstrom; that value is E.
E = 7.93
